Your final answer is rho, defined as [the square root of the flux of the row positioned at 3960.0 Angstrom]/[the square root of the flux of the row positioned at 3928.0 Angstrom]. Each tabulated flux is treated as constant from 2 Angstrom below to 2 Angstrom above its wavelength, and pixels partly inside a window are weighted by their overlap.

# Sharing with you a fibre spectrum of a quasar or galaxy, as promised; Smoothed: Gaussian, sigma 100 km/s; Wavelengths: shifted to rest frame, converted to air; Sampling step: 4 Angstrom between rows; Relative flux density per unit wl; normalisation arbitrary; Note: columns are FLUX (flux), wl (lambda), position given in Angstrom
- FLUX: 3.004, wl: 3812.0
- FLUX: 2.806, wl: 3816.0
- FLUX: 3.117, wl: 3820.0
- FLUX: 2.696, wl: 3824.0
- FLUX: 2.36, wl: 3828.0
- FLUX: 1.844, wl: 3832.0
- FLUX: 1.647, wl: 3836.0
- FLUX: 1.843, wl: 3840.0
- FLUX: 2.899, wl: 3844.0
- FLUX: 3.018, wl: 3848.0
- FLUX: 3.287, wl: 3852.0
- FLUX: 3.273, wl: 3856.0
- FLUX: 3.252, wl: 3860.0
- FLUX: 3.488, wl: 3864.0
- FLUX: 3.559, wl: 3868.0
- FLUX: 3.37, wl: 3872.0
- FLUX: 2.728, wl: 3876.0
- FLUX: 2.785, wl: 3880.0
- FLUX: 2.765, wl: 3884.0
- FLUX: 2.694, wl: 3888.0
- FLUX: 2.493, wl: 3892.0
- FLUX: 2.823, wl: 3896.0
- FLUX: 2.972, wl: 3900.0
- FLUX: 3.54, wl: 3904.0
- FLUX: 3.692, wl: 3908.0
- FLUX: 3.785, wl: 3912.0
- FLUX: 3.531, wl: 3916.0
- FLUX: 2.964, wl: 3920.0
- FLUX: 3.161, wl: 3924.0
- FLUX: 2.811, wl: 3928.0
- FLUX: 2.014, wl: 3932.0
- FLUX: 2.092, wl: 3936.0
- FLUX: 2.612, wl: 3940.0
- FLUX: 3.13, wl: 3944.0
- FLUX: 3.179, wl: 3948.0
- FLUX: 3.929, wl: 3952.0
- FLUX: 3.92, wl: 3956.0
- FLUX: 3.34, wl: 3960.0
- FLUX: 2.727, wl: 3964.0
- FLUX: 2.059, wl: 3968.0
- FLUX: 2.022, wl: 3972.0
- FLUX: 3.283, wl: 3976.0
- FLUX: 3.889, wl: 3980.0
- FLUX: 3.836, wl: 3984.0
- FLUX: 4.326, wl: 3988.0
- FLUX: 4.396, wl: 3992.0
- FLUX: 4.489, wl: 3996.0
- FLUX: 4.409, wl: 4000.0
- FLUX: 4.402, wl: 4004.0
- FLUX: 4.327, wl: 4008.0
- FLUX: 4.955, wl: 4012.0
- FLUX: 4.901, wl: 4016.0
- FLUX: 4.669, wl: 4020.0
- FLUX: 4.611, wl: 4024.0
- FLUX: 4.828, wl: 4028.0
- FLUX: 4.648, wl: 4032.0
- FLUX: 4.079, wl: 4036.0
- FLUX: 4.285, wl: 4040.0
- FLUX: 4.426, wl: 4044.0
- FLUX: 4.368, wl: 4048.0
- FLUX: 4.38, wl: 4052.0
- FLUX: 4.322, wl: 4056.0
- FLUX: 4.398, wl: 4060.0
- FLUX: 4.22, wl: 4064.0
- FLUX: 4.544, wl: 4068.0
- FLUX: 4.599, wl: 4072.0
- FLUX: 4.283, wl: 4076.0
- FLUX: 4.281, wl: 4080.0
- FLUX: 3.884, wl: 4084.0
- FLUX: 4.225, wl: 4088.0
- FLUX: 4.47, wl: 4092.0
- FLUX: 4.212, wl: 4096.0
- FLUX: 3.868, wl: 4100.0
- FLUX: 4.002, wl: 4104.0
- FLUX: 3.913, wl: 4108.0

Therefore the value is 1.09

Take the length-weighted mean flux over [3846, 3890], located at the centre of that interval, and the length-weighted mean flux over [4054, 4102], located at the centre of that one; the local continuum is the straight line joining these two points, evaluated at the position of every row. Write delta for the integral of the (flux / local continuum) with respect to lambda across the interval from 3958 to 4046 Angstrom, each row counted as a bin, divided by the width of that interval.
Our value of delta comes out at 1.04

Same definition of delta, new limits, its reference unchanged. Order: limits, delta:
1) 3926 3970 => 0.81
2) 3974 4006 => 1.09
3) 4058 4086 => 1.02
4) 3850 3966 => 0.93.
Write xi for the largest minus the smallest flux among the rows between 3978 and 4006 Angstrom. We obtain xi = 0.65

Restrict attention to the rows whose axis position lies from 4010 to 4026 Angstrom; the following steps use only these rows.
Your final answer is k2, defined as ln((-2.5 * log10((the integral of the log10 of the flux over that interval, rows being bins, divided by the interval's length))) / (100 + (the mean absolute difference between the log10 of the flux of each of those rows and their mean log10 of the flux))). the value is -5.5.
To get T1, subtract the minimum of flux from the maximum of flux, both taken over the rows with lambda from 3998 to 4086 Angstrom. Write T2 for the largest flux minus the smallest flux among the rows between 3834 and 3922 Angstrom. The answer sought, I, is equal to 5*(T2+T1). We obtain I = 16.0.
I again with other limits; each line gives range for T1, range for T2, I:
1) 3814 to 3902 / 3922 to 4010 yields 21.9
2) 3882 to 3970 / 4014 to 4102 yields 14.7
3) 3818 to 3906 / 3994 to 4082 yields 13.9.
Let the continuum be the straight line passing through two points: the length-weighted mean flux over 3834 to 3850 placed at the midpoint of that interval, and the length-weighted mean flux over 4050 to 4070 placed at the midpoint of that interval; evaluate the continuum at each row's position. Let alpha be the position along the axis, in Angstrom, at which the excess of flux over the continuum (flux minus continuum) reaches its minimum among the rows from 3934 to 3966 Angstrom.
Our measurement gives 3936.0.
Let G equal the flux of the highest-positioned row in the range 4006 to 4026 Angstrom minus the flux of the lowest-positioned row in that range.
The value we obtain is 0.3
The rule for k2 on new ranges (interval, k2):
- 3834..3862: -4.7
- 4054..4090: -5.3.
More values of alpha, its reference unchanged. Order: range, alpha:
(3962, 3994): 3972.0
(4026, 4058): 4036.0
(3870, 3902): 3892.0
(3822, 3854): 3836.0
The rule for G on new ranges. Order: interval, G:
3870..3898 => -0.5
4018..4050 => -0.3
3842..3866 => 0.6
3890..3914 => 1.3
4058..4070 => 0.1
